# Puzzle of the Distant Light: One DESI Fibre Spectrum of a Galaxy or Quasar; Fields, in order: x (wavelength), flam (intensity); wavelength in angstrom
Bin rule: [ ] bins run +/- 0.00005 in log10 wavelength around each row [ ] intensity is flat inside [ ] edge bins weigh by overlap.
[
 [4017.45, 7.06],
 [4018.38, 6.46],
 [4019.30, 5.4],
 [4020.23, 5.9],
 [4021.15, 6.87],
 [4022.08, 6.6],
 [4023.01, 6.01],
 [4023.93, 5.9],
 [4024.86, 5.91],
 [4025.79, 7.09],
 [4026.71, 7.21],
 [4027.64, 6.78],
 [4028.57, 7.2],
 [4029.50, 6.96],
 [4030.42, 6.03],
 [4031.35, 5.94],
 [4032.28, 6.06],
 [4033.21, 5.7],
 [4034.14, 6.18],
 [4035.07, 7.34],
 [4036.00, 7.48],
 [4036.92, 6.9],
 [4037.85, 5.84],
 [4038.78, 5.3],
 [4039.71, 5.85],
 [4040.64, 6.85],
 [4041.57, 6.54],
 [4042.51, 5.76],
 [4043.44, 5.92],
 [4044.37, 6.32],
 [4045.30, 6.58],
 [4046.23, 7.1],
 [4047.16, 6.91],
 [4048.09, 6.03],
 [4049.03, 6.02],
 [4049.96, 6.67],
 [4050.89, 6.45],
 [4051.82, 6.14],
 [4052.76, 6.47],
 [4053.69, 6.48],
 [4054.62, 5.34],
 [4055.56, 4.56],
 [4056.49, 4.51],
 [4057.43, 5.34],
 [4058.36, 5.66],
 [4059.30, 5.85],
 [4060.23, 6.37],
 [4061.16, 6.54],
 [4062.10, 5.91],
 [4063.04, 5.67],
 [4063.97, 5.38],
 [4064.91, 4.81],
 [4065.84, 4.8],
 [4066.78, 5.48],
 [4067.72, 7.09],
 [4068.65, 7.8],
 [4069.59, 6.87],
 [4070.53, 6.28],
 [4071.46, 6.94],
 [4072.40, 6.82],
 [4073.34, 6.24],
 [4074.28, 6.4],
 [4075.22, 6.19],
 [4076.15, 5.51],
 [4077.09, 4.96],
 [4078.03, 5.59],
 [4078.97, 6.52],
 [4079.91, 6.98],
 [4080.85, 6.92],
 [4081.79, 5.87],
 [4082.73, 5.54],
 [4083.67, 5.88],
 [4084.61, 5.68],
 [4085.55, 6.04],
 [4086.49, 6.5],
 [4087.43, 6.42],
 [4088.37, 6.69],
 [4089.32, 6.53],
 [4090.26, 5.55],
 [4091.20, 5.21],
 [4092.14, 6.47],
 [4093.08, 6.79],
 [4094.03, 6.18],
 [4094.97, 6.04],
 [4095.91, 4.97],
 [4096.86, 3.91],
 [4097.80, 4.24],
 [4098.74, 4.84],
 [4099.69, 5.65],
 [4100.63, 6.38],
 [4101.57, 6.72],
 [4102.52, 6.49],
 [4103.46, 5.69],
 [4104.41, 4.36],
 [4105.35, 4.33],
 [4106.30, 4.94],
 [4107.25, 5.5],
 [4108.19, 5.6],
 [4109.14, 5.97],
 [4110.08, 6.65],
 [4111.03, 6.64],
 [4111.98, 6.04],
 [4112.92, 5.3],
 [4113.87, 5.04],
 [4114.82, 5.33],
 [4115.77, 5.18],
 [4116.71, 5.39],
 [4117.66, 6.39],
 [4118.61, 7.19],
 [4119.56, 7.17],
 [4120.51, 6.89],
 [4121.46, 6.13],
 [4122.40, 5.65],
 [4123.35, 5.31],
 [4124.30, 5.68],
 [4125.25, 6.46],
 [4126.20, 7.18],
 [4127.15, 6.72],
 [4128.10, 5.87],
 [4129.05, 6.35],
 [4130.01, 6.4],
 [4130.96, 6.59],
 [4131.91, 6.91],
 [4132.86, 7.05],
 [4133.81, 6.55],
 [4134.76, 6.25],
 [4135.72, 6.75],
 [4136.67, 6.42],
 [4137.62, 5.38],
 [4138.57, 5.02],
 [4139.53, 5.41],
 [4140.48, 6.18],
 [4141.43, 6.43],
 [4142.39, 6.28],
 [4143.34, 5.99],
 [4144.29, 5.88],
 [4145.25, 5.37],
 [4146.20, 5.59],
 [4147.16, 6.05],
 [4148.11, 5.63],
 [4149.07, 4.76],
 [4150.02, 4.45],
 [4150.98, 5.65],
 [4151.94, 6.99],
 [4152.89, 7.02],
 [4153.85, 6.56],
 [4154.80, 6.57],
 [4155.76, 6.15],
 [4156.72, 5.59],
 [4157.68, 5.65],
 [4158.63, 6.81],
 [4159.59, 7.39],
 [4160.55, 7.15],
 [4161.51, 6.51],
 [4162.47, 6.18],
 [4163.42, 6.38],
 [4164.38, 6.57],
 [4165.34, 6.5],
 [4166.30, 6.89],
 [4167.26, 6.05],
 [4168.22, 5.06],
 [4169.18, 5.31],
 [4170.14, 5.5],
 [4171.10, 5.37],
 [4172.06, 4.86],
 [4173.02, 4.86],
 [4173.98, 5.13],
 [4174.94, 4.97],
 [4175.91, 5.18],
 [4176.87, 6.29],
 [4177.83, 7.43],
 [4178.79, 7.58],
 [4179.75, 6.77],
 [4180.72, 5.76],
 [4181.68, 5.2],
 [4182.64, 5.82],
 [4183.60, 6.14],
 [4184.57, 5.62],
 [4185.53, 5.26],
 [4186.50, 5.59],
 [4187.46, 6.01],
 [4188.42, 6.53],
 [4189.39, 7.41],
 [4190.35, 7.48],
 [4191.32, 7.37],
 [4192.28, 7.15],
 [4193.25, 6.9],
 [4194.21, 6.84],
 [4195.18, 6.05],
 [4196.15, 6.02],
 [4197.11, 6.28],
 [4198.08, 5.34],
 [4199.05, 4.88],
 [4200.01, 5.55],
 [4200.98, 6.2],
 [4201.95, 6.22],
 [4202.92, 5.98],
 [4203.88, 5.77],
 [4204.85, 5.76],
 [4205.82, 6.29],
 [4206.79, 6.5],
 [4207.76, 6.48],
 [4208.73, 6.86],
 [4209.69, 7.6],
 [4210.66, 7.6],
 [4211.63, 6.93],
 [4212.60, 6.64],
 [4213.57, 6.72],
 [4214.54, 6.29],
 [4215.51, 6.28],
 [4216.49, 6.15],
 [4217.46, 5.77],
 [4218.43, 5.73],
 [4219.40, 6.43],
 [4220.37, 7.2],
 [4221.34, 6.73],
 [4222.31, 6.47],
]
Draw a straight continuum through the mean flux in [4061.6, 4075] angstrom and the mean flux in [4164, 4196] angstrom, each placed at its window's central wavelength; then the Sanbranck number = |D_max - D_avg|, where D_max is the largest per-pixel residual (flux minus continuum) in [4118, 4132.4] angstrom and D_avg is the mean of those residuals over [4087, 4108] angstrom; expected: 1.6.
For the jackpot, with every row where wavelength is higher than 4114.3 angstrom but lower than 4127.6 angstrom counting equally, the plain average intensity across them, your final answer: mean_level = 6.19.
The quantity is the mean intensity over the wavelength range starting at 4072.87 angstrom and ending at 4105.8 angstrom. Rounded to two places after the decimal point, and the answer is 5.84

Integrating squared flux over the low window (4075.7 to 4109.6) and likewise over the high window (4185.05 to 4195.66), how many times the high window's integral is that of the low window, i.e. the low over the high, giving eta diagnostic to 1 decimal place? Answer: 2.5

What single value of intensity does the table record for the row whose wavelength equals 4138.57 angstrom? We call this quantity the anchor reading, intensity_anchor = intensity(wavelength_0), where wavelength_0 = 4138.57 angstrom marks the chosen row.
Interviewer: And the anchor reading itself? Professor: 5.02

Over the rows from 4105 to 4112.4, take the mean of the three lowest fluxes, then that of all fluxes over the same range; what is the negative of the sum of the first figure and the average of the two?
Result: -10.2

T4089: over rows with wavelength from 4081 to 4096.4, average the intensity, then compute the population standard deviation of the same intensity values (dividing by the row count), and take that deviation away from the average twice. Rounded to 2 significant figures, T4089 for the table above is 5.0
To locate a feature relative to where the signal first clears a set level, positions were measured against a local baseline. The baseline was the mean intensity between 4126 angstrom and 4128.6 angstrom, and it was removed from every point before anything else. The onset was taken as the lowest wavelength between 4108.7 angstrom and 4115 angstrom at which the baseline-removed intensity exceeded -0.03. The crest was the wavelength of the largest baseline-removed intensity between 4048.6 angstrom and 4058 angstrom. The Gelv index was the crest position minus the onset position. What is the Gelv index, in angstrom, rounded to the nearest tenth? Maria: -60.1 angstrom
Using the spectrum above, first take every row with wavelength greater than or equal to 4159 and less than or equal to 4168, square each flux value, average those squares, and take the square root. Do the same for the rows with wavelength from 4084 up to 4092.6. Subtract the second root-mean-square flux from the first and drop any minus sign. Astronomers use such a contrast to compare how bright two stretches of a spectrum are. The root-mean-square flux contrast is 0.50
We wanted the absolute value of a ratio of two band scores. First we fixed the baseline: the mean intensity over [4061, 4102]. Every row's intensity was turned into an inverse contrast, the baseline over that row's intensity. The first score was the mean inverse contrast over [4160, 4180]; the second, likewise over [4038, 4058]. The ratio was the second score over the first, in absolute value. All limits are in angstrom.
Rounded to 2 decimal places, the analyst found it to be 0.99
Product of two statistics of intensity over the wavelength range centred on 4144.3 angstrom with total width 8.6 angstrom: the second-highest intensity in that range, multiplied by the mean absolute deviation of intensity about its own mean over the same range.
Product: 1.8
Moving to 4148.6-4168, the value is 4.2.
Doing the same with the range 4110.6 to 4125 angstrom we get 4.6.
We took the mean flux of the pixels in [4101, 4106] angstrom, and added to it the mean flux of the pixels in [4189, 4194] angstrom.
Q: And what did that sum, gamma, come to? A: 12.8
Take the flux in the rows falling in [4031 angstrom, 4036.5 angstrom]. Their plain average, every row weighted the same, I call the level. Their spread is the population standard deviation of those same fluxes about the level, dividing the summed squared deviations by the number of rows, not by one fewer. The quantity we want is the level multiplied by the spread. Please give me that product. 4.5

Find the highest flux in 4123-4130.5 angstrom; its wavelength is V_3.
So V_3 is 4126.20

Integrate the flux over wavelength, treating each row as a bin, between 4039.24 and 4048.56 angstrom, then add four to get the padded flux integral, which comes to 63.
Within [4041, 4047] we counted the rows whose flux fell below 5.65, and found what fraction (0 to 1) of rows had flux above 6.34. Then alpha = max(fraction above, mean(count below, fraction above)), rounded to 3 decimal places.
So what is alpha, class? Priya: 0.500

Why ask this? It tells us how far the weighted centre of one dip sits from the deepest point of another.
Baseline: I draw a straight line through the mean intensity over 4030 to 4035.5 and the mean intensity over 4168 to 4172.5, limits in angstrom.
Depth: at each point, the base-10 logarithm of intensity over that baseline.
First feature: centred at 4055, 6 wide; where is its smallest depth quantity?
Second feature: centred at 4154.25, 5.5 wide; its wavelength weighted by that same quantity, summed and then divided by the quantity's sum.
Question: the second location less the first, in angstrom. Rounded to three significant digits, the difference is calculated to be 97.2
